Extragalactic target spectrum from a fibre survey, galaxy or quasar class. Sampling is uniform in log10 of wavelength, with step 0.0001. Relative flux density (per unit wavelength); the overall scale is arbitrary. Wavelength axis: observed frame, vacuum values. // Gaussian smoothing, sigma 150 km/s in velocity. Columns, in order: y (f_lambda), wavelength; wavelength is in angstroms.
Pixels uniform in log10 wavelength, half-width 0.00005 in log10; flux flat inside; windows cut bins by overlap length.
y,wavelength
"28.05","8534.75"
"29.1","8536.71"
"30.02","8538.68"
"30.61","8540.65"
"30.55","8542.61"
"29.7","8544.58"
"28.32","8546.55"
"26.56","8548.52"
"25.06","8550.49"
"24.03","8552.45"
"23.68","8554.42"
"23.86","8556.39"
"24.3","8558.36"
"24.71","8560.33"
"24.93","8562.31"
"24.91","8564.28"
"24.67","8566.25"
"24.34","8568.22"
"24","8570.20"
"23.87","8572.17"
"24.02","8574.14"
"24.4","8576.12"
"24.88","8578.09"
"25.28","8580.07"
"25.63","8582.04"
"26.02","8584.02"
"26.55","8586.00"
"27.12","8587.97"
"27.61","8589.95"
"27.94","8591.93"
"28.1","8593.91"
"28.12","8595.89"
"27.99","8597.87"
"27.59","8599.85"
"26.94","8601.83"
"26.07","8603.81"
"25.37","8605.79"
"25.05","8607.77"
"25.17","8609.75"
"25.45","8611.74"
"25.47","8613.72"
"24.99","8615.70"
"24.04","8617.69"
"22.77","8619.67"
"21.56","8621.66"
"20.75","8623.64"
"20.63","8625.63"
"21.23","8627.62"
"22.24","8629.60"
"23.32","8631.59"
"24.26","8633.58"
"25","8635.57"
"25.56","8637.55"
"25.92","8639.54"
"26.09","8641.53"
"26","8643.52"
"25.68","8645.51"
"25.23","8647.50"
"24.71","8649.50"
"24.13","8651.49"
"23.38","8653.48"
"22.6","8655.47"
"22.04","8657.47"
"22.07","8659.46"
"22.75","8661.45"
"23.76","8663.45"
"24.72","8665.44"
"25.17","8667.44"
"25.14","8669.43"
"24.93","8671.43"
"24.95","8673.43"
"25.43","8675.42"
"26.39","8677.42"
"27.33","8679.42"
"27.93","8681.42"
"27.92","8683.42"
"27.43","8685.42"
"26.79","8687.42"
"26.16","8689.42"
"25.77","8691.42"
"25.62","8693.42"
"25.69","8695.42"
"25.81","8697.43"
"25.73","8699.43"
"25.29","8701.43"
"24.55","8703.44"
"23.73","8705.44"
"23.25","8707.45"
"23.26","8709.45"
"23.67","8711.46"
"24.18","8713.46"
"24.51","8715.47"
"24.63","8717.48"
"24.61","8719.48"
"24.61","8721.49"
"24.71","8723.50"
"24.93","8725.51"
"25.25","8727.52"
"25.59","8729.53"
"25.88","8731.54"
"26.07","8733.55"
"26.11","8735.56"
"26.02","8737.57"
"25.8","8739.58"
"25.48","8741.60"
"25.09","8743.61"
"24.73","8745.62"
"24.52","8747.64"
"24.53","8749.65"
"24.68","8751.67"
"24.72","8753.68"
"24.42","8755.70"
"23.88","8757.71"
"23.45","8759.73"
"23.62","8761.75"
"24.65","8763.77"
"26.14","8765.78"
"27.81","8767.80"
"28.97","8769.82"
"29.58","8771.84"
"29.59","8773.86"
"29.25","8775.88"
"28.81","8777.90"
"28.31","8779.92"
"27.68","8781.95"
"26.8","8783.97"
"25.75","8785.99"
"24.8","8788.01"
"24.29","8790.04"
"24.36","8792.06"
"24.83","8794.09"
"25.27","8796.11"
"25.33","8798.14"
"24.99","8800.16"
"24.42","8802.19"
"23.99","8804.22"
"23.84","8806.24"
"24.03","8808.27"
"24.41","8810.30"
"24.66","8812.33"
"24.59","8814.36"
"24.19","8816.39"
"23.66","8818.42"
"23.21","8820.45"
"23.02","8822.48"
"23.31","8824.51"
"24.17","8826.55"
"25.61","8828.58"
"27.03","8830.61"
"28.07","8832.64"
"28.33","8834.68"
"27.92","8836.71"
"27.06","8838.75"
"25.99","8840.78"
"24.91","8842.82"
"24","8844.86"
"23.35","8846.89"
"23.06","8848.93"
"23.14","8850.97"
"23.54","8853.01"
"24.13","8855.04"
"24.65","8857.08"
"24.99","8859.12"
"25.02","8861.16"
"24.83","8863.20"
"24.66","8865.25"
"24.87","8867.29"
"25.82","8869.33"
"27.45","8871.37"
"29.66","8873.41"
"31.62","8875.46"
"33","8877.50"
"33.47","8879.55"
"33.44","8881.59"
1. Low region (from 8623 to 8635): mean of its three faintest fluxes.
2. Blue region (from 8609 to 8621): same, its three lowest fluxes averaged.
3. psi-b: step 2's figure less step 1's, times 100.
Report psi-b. 306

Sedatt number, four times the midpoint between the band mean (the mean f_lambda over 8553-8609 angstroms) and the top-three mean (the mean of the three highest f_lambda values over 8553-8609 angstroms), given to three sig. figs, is 107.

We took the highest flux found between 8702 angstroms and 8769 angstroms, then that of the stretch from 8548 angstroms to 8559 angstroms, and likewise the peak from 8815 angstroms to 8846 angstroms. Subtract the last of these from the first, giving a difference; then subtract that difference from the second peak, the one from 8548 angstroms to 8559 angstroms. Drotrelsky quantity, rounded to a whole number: 27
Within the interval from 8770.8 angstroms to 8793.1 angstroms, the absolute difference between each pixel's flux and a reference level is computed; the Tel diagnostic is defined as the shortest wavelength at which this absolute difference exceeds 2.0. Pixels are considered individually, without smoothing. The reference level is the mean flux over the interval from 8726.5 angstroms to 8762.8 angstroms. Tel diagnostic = 8771.84 angstroms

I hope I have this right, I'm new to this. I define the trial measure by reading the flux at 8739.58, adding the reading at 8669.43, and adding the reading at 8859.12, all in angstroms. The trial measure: 75.9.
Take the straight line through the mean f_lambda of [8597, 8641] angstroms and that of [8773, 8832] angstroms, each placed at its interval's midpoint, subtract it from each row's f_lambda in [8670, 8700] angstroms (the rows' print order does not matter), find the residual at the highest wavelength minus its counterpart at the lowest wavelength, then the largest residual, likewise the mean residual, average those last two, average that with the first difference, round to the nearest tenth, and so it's 1.5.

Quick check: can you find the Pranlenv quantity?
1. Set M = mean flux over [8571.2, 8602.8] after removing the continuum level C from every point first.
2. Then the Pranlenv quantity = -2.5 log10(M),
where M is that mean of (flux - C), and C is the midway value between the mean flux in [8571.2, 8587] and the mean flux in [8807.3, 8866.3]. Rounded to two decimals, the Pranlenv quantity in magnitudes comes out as -0.39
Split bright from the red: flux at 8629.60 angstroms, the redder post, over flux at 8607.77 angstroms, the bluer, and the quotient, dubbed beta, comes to 0.89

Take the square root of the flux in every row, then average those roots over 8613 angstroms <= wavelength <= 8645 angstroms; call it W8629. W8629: 4.87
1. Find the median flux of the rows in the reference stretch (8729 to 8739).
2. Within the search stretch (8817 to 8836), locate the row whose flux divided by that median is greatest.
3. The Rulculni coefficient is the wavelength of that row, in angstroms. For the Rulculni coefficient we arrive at 8834.68 angstroms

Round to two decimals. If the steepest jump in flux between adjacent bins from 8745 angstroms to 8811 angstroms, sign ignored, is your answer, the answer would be 1.67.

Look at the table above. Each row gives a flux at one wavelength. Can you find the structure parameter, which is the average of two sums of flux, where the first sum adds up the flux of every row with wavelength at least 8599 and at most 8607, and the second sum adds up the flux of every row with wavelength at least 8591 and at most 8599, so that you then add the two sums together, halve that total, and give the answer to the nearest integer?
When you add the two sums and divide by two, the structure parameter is 109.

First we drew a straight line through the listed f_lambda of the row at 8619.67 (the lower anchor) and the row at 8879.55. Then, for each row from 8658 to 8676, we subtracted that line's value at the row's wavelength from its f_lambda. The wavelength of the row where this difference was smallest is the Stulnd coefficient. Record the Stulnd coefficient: 8659.46 angstroms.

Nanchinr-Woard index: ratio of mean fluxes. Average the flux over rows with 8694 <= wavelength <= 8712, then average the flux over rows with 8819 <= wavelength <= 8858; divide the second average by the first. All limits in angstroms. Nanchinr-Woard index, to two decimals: 1.02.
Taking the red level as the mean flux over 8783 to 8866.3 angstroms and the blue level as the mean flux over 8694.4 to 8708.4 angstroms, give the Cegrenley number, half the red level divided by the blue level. 0.499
